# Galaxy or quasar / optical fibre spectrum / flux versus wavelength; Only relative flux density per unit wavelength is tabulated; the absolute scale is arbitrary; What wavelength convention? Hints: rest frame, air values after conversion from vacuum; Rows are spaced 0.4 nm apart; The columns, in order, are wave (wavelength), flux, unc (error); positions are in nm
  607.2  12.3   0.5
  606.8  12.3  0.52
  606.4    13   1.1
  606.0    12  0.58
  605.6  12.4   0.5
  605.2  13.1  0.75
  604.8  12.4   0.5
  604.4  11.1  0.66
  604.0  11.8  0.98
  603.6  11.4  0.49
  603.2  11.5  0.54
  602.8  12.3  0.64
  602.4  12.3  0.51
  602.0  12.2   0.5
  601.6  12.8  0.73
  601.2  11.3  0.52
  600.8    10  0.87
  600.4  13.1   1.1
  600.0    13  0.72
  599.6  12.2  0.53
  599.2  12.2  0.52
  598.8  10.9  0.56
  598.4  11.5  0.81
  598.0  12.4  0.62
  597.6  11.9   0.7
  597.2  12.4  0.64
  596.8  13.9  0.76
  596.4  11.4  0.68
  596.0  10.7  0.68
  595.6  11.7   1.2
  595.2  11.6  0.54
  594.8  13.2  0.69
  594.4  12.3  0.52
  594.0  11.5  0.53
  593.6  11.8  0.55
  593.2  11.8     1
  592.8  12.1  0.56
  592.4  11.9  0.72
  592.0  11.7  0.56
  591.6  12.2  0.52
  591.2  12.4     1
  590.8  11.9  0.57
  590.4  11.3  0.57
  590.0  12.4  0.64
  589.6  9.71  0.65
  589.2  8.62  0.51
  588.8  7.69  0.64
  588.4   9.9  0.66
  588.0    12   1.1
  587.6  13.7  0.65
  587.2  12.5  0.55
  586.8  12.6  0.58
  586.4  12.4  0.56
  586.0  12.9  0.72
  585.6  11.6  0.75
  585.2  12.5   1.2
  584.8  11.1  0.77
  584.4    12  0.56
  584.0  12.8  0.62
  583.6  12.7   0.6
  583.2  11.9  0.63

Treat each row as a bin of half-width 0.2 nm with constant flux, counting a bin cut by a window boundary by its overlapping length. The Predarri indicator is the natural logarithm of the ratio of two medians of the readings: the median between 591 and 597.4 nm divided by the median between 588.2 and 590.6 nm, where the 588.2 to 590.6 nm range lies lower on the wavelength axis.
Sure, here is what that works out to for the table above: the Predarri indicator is 0.19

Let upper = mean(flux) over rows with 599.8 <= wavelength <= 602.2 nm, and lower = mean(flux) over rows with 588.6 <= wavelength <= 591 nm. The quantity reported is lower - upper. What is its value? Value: -1.8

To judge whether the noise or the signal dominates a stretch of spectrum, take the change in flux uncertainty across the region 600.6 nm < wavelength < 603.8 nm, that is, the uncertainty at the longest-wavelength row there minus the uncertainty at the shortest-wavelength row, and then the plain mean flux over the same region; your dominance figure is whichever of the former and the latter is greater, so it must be 11.7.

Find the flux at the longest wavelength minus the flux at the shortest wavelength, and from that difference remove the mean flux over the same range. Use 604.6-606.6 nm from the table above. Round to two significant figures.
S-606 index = -12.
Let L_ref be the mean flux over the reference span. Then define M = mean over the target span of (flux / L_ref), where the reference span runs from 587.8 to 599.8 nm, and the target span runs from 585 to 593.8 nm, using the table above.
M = 1.004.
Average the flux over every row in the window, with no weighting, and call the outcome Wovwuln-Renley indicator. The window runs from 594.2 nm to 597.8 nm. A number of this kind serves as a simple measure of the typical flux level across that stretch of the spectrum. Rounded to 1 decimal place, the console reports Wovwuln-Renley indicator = 12.1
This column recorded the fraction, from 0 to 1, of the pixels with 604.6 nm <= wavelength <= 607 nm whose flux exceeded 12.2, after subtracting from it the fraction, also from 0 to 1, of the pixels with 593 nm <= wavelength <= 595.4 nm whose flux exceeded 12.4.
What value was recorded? 0.67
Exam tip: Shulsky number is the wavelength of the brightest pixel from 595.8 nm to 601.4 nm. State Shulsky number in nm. 596.8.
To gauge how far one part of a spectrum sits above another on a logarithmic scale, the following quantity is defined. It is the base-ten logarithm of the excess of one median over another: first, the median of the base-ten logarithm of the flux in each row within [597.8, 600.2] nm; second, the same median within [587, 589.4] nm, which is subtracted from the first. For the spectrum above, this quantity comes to -1.31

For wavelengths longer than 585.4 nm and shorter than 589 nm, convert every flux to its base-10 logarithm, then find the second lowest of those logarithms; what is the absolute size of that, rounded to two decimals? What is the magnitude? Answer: 1.00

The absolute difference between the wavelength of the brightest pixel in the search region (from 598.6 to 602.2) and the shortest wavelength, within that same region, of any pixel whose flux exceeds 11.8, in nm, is 1.20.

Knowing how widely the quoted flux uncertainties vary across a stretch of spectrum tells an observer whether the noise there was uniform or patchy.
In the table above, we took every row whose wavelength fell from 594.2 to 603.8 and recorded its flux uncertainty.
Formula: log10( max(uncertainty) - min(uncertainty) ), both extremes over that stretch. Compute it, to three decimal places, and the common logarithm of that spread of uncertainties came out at -0.149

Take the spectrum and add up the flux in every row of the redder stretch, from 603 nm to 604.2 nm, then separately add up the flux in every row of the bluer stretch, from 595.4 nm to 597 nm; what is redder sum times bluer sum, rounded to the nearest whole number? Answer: 1655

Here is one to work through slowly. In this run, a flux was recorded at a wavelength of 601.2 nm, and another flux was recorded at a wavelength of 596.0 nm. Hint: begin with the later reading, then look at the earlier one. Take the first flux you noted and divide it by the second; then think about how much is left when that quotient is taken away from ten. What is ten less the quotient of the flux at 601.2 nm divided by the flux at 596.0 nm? 8.94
